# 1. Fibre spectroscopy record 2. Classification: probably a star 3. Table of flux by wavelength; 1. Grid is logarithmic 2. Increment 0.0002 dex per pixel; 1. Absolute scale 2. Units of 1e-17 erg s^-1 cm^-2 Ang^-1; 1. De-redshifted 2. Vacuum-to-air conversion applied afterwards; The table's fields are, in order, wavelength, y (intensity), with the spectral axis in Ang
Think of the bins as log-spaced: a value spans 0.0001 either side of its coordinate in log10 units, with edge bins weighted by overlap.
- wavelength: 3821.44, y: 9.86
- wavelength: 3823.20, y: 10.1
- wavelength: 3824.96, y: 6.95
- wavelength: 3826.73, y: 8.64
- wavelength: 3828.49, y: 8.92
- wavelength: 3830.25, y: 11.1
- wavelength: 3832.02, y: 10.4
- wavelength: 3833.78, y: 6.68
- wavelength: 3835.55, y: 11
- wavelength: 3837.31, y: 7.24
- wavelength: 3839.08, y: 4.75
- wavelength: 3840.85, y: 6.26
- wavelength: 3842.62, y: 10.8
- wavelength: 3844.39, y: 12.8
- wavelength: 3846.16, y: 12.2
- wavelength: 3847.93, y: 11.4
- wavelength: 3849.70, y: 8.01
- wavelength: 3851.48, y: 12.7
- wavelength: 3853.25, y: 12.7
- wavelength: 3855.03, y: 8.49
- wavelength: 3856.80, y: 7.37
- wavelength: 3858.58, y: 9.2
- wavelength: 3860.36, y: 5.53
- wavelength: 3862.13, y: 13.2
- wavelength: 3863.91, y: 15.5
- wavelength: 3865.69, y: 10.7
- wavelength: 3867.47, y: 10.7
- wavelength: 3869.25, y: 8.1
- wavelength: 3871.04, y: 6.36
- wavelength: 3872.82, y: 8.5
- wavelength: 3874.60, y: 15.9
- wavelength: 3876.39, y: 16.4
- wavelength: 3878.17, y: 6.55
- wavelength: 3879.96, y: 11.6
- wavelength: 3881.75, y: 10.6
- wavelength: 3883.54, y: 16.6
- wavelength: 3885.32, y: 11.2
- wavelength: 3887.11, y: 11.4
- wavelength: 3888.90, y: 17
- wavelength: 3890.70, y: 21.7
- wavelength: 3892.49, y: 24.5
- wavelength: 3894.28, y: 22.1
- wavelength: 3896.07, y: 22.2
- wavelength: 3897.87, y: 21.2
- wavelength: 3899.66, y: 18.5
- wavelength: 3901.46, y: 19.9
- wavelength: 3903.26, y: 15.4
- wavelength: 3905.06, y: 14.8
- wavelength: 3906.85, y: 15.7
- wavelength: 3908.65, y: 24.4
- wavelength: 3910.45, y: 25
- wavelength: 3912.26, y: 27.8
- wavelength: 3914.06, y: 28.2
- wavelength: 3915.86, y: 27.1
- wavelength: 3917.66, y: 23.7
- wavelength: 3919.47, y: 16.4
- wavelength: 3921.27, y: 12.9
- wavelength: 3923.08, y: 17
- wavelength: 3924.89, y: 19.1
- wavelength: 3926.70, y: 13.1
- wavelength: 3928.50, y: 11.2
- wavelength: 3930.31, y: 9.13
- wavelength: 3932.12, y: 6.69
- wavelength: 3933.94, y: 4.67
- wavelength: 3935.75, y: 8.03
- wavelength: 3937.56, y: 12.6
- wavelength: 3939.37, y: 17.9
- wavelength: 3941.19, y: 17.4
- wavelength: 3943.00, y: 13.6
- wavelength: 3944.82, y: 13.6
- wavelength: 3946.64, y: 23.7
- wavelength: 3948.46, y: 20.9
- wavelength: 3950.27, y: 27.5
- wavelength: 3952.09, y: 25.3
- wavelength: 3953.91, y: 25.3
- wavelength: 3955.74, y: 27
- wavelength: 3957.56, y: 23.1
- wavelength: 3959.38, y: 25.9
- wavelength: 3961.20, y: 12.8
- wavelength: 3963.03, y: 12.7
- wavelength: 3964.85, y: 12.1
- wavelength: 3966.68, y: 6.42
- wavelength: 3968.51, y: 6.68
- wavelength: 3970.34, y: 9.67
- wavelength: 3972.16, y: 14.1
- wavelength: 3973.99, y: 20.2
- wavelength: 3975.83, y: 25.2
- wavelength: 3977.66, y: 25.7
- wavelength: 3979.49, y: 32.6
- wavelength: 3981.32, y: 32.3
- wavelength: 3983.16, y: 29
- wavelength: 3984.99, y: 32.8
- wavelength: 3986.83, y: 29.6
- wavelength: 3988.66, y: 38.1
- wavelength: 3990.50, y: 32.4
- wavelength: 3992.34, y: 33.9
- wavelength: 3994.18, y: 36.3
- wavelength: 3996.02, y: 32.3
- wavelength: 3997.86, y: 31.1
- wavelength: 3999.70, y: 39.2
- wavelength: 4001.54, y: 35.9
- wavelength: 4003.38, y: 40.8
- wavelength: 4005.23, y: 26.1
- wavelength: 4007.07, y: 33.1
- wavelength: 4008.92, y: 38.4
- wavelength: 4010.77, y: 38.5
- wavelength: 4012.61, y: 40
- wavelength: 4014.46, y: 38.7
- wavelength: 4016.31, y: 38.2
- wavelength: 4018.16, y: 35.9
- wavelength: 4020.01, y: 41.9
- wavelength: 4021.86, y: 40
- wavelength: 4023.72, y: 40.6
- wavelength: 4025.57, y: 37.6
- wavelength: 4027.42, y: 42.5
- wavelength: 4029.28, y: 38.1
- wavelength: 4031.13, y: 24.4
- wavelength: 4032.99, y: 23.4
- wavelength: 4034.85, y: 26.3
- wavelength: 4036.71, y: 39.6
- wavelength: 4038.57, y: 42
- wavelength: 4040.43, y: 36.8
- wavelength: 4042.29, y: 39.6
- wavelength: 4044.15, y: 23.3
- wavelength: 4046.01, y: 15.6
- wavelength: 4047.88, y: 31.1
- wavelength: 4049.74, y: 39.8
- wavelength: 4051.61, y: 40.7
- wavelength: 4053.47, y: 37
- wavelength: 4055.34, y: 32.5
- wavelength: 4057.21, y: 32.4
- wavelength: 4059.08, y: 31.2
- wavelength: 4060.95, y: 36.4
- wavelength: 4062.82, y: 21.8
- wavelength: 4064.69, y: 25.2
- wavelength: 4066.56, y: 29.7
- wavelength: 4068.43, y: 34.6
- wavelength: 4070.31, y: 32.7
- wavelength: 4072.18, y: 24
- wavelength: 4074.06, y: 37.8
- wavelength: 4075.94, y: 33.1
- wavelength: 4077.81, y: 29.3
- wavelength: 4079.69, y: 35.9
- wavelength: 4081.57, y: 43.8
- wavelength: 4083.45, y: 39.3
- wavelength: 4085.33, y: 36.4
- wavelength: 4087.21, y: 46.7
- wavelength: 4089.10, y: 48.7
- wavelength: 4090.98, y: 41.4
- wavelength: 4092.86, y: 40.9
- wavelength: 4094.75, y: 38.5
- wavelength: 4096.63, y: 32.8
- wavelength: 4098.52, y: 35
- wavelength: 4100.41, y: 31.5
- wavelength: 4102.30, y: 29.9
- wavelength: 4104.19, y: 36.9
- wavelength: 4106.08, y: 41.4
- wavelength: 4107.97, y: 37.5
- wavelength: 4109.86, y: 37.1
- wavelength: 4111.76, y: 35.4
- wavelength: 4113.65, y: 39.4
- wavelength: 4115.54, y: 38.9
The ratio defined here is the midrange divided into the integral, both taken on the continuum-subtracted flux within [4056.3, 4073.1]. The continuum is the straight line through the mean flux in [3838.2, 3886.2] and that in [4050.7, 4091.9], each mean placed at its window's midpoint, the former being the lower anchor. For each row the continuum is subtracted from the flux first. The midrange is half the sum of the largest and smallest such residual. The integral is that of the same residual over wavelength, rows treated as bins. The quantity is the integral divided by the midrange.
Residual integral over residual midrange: 15.6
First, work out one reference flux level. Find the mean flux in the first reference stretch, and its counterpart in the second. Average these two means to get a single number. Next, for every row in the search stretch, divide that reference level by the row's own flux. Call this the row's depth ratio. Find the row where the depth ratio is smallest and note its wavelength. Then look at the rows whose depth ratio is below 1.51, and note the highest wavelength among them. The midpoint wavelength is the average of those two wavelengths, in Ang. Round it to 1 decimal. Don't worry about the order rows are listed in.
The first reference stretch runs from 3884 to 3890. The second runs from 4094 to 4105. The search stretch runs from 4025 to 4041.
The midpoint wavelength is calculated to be 4033.9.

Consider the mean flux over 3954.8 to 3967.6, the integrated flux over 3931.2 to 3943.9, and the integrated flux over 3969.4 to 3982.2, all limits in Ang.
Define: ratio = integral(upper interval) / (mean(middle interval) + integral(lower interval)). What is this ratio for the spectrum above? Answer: 1.8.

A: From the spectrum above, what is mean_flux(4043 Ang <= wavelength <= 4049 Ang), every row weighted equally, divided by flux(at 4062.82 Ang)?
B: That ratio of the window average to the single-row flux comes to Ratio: 1.1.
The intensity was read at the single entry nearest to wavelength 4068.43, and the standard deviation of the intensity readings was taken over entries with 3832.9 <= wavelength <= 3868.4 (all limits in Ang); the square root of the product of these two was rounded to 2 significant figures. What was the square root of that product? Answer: 10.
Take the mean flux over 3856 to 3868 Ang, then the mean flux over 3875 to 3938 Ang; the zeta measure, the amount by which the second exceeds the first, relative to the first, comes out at 0.62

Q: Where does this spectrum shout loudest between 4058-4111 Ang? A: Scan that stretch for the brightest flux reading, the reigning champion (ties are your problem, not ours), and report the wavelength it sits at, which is 4089.10 Ang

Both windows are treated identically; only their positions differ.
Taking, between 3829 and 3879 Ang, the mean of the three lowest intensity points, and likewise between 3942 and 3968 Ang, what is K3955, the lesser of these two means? 5.5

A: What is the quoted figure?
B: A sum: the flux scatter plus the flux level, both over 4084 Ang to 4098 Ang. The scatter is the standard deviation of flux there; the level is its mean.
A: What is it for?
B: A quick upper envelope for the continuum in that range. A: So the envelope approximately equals 46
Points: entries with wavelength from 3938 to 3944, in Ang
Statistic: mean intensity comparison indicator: 16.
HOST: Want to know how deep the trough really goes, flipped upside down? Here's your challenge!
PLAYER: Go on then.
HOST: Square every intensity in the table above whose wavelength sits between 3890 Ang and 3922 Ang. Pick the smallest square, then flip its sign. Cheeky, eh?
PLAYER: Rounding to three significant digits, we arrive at -166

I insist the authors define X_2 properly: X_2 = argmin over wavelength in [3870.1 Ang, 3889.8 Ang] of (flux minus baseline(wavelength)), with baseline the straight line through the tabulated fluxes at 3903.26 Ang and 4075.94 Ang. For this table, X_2 3878.17 Ang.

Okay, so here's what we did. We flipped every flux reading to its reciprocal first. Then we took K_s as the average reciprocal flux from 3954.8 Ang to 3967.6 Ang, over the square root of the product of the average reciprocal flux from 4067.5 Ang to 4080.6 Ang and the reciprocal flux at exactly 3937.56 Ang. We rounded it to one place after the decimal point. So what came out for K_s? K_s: 1.5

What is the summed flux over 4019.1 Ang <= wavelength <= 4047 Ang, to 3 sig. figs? 512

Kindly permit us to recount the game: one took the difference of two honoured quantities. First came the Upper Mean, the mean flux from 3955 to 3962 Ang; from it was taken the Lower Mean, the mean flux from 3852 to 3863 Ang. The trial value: 13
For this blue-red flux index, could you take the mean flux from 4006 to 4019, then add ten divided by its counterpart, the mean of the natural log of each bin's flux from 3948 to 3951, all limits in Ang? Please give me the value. 41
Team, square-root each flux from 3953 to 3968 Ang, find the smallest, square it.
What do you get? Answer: 6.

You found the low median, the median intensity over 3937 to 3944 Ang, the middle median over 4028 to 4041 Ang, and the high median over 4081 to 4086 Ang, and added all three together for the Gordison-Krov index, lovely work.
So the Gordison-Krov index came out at 92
